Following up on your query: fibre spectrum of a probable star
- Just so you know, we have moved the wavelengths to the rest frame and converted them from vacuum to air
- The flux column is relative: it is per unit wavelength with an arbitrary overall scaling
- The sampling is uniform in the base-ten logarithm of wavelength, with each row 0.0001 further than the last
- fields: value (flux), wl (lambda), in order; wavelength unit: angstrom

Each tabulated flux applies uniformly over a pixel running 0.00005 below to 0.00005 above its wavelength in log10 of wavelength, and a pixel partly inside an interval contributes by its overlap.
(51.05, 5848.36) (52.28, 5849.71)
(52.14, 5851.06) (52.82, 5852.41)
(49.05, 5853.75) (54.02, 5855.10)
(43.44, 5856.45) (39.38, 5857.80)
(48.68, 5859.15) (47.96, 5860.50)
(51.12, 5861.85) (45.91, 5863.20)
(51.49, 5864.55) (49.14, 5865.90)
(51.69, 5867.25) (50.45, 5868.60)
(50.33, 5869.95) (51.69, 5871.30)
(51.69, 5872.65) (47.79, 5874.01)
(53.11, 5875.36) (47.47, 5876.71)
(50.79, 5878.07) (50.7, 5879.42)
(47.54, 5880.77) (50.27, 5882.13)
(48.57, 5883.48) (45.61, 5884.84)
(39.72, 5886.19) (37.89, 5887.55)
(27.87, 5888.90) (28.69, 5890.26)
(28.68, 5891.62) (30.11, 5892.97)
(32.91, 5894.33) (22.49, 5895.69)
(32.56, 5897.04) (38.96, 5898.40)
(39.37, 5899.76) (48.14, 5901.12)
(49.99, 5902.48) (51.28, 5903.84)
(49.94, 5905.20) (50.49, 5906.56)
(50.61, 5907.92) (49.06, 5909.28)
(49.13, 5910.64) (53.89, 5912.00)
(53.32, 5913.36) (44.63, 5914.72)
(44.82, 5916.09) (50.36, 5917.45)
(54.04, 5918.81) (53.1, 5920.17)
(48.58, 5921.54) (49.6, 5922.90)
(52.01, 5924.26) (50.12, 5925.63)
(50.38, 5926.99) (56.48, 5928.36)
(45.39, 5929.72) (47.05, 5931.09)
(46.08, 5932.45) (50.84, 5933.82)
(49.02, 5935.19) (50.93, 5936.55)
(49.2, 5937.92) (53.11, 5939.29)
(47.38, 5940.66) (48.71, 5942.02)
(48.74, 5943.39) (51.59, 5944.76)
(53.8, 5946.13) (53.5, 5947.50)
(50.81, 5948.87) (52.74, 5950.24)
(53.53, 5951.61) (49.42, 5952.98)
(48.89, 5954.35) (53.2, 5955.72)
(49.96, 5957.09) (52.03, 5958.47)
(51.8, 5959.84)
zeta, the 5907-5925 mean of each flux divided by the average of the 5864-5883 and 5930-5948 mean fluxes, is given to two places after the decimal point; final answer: 1.00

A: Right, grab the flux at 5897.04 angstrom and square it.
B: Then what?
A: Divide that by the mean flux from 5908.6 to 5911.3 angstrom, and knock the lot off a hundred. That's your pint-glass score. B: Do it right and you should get 78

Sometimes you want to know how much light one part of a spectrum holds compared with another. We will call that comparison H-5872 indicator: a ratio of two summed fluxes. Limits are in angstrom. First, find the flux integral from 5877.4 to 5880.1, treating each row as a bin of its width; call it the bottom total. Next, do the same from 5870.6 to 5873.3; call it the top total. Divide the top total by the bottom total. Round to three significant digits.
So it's 1.02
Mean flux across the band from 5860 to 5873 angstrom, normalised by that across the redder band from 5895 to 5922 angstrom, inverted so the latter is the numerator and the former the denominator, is 0.93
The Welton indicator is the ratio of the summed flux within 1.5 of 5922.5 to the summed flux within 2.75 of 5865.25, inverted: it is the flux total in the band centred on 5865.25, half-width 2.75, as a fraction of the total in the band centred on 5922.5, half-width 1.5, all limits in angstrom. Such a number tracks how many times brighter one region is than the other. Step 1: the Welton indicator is 2.02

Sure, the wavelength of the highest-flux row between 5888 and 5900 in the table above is 5899.76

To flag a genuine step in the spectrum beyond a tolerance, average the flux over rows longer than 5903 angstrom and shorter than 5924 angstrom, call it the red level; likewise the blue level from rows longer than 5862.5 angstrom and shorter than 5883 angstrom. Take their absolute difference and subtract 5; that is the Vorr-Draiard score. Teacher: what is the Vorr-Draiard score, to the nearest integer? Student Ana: -5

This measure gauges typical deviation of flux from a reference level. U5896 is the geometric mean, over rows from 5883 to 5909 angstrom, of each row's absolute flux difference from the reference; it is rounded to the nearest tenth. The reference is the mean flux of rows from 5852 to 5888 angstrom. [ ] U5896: 5.0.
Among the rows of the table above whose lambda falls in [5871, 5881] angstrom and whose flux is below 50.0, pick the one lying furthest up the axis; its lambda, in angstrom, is 5880.77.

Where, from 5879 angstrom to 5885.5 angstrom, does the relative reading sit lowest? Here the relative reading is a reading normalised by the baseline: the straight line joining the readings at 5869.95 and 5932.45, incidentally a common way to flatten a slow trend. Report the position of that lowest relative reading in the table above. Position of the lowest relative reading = 5884.84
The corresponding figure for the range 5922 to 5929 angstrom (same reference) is 5922.90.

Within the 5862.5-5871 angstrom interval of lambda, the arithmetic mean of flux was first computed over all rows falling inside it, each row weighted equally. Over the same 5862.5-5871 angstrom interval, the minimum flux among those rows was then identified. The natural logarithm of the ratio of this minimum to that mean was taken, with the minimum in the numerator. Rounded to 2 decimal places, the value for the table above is -0.08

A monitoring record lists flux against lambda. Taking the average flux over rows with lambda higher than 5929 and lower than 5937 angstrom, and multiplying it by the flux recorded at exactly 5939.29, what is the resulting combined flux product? 2561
